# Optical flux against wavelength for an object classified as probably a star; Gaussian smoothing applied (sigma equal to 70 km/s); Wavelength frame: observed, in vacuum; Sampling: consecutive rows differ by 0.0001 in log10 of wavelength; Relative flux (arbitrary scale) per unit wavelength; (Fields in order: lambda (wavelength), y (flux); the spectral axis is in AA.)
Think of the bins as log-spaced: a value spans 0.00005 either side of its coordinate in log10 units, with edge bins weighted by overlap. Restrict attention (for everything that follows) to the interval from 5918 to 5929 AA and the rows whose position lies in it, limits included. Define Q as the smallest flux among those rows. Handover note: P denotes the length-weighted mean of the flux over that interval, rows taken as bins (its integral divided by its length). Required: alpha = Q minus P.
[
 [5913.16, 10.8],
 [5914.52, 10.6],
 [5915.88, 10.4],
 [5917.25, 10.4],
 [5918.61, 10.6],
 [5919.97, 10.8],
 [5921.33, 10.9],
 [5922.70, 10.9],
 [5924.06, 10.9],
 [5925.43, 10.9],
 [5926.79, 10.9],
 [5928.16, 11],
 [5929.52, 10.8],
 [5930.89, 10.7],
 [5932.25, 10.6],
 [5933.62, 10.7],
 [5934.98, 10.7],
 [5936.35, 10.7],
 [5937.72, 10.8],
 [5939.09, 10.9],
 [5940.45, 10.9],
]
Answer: -0.27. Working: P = 10.87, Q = 10.6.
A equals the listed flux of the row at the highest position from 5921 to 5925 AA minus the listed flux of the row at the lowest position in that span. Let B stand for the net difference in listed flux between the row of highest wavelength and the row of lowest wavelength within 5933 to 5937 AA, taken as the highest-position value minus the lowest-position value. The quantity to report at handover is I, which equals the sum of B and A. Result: 0.00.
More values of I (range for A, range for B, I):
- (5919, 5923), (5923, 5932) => -0.10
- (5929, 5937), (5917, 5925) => 0.40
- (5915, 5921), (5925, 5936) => 0.20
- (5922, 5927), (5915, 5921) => 0.40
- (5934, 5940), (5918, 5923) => 0.50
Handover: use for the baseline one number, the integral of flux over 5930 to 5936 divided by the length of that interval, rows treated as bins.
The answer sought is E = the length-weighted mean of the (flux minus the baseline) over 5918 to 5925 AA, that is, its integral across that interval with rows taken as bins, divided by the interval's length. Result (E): 0.14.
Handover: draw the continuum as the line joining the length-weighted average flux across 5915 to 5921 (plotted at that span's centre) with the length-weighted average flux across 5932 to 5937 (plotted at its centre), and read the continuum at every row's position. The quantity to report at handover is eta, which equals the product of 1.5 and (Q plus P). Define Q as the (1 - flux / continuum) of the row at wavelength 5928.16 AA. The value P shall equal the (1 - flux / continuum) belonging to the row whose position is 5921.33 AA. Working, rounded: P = -0.028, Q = -0.034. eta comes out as -0.09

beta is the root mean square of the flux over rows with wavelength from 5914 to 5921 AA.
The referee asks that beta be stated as 10.6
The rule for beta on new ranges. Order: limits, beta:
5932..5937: 10.7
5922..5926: 10.9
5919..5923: 10.9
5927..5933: 10.8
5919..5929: 10.9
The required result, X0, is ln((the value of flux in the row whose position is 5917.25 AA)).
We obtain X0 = 2.34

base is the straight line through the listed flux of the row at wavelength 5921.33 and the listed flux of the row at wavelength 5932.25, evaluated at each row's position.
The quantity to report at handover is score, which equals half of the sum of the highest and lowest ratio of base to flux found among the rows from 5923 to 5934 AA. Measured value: 0.99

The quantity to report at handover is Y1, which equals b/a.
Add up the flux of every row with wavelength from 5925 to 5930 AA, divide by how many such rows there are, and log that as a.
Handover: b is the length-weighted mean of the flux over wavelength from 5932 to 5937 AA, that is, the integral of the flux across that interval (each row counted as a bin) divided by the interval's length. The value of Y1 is 0.98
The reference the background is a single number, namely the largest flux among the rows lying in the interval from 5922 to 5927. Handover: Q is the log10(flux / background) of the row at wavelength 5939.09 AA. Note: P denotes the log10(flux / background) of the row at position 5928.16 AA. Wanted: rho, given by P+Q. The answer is 0.004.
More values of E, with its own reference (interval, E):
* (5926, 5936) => 0.09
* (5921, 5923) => 0.22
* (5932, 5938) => 0.02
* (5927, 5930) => 0.23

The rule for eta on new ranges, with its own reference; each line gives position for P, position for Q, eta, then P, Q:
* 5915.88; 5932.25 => 0.03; 0.016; 0.006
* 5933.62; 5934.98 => -0.01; -0.002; -0.002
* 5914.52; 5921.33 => -0.05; -0.004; -0.028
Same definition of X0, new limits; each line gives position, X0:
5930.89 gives 2.37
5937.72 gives 2.38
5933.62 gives 2.37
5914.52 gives 2.36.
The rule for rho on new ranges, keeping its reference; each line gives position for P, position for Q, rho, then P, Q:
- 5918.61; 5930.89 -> -0.020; -0.012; -0.0080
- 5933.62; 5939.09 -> -0.008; -0.008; 0.0000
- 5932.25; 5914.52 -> -0.024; -0.012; -0.0121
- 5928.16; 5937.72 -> 0.000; 0.004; -0.0040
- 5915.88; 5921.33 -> -0.020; -0.020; 0.0000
